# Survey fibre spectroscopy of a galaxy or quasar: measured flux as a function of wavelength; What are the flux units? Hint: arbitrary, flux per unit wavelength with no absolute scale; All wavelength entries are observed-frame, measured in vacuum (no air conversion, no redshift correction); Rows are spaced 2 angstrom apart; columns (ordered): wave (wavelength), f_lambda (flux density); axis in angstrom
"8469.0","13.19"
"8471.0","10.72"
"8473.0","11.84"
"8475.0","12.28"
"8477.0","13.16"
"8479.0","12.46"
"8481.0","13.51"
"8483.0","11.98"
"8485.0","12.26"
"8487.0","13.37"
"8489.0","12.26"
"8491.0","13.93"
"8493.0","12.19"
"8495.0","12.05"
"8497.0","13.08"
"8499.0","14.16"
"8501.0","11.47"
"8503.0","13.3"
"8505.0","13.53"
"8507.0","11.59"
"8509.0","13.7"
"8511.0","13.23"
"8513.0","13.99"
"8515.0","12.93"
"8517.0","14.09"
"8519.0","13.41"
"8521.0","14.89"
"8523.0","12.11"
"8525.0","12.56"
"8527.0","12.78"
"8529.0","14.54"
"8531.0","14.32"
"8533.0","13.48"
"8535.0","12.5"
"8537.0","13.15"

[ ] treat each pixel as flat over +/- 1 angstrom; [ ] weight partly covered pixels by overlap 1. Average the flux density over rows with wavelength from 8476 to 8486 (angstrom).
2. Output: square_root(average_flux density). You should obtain 3.56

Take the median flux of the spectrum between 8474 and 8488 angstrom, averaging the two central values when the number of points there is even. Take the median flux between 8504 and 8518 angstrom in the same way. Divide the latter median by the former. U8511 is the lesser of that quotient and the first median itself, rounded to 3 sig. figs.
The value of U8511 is 1.09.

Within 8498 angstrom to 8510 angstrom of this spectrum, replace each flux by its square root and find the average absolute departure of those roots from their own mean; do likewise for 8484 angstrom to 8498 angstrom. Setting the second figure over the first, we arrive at 0.65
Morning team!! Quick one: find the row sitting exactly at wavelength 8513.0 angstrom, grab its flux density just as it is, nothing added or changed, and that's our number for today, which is 13.99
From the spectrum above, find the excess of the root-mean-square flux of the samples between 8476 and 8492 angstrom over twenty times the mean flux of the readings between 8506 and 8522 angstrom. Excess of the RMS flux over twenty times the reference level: -257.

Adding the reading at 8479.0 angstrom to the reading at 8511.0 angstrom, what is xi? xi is 25.7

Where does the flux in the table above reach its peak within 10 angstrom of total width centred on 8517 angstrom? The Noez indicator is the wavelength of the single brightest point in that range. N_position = 8521.0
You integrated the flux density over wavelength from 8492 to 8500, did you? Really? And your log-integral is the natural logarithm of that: 4.63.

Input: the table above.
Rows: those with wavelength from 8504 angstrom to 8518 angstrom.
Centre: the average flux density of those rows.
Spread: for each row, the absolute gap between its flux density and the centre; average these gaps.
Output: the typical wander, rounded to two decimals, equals 0.61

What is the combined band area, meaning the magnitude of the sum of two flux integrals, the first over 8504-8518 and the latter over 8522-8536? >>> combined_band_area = 371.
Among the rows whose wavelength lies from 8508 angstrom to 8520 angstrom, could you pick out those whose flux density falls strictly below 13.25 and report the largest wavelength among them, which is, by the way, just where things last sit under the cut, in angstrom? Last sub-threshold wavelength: 8515.0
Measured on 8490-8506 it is 8501.0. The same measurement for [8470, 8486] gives 8485.0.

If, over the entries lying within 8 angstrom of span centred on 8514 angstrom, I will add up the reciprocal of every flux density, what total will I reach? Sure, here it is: 0.295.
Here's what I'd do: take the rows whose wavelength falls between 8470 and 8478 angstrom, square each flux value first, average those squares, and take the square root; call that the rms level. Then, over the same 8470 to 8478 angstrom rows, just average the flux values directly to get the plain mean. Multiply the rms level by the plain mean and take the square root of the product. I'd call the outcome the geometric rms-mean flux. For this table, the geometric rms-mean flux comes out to 12.0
